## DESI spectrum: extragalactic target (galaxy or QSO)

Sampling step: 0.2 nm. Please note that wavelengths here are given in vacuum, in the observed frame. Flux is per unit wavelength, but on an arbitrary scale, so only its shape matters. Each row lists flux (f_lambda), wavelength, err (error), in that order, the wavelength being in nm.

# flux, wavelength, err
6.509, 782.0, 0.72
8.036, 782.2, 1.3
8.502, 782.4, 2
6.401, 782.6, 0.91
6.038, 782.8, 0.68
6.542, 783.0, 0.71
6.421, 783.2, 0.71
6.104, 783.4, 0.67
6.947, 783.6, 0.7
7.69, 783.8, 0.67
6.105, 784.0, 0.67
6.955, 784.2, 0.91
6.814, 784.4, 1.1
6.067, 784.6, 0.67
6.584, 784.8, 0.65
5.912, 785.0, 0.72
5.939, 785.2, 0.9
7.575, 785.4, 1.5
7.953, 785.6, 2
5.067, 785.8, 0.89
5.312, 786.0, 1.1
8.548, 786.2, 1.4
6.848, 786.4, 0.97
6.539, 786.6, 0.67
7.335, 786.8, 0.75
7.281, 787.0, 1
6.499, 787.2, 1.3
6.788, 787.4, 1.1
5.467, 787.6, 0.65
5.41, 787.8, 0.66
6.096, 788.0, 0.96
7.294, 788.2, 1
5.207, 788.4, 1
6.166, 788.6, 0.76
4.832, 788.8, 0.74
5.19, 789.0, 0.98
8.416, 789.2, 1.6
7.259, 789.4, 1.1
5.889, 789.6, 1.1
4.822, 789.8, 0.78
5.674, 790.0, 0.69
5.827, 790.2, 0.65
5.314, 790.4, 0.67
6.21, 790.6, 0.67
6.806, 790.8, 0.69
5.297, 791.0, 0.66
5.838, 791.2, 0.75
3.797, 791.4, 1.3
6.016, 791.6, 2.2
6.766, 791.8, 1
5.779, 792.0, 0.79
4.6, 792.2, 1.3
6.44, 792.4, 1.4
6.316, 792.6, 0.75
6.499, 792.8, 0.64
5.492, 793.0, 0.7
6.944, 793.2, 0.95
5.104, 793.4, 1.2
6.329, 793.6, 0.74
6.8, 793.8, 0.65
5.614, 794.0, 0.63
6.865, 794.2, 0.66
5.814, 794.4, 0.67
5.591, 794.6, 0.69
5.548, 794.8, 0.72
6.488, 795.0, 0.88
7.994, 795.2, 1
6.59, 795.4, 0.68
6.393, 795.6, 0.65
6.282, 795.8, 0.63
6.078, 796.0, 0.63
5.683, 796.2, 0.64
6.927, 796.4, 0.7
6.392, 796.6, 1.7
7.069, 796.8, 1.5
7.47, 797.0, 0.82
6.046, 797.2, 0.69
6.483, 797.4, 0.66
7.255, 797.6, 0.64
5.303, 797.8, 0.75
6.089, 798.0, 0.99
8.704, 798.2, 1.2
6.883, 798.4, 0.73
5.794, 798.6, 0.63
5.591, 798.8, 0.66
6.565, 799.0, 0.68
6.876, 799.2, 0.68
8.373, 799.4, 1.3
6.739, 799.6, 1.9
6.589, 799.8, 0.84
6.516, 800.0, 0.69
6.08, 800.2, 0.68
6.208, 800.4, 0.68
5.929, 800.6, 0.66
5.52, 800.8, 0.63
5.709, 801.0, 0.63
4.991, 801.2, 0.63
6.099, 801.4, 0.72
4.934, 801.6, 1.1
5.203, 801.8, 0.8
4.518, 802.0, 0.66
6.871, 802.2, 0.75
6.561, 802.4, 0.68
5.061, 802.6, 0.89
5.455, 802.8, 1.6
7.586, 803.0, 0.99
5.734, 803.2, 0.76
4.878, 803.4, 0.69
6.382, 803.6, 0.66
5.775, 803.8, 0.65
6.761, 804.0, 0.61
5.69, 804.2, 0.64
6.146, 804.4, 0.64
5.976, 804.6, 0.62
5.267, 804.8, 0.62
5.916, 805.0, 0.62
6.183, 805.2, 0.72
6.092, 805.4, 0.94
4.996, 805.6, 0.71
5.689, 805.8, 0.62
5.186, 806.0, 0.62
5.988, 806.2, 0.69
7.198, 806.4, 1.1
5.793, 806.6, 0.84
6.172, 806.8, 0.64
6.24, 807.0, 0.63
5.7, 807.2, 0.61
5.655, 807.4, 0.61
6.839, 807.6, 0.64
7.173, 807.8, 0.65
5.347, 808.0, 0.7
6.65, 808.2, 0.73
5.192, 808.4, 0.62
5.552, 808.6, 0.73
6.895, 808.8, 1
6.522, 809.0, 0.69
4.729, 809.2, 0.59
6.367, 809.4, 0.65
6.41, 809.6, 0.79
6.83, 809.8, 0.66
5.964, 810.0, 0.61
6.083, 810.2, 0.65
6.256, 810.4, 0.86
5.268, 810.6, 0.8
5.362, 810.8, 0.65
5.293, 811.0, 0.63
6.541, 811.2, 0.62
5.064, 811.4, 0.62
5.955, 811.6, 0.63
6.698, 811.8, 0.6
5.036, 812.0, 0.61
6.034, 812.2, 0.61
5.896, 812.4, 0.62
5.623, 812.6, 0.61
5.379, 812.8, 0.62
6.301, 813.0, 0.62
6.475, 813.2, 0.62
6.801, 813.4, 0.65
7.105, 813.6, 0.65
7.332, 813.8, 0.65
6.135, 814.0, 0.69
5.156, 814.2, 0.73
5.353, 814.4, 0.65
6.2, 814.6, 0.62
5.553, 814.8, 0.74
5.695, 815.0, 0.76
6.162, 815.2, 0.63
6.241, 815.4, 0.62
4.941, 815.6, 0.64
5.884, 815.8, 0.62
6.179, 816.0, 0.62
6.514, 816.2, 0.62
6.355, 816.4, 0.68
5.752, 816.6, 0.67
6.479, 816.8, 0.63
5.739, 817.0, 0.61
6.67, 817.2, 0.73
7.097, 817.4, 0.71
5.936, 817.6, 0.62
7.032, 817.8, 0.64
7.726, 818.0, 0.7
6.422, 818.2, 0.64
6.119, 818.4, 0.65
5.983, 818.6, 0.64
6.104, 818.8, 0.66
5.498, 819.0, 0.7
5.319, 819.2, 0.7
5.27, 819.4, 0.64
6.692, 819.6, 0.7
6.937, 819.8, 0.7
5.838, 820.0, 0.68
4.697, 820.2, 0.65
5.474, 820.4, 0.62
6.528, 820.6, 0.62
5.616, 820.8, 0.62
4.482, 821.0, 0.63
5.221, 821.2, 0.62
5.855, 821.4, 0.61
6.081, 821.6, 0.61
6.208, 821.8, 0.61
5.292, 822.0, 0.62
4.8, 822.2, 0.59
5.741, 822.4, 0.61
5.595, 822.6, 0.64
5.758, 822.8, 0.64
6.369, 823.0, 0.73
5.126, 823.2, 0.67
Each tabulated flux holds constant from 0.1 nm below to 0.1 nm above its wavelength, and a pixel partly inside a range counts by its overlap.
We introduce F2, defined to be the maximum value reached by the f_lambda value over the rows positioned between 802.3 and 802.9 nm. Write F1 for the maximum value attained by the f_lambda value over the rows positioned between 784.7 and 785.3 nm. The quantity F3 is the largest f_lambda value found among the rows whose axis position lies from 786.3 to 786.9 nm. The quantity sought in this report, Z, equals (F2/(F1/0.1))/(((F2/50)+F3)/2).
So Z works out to 0.0267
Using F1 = 6.584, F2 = 6.561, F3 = 7.335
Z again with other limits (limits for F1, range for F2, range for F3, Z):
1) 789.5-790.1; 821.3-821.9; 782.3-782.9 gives 0.0244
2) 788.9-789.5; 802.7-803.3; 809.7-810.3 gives 0.0258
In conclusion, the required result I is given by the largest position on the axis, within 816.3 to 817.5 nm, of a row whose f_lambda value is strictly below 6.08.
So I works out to 817.0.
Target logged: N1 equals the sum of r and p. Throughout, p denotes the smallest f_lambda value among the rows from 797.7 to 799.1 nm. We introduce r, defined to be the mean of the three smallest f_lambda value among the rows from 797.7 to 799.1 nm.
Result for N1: 10.9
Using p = 5.303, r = 5.56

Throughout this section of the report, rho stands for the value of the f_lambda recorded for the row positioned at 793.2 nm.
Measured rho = 6.944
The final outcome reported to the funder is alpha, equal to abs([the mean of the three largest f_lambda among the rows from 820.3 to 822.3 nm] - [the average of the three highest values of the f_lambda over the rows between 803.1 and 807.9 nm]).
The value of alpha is 0.80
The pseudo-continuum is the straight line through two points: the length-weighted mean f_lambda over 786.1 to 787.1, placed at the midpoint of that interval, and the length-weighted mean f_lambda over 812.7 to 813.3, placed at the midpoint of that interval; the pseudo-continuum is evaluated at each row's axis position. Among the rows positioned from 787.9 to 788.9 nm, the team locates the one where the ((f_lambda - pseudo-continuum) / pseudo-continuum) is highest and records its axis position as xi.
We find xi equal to 788.2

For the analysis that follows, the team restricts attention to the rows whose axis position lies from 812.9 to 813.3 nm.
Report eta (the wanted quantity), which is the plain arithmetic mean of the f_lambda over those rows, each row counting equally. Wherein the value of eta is 6.39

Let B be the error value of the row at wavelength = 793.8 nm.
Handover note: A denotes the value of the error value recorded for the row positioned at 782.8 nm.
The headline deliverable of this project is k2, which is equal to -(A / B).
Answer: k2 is -1.05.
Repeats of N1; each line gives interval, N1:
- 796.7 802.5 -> 9.3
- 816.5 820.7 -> 9.8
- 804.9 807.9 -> 10.3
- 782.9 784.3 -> 12.3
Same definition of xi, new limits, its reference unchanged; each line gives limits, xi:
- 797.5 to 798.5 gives 798.2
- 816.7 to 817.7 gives 817.4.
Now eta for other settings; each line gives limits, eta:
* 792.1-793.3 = 6.05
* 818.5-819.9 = 5.97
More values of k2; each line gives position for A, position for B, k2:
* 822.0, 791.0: -0.94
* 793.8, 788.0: -0.68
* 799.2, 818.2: -1.06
